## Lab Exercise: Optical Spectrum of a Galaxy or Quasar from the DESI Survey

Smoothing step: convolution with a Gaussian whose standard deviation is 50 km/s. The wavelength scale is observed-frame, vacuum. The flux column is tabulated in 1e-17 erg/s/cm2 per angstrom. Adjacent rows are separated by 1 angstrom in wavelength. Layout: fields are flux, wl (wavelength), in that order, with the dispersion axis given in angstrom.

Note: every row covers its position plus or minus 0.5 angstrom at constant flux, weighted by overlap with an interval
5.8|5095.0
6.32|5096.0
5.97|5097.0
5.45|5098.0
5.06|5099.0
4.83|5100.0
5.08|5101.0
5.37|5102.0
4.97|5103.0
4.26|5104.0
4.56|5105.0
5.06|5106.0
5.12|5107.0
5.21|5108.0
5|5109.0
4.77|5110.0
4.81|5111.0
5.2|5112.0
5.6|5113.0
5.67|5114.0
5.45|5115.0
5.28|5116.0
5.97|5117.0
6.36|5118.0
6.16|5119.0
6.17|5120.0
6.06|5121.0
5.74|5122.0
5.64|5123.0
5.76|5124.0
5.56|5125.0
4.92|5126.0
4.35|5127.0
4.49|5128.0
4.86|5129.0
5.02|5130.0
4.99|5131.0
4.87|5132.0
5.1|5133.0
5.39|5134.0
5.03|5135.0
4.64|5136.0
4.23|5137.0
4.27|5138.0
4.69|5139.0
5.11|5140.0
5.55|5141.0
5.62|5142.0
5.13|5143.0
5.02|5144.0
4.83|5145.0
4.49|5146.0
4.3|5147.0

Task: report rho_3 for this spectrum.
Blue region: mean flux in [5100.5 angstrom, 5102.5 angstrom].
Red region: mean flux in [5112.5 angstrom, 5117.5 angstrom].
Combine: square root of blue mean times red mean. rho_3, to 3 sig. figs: 5.41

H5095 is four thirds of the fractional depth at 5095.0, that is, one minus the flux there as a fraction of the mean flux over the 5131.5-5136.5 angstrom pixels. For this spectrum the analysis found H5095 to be -0.21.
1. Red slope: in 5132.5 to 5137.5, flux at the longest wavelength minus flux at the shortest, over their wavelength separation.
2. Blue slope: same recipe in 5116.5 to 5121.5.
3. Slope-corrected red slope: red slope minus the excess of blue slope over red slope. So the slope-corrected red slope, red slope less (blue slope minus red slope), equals -0.5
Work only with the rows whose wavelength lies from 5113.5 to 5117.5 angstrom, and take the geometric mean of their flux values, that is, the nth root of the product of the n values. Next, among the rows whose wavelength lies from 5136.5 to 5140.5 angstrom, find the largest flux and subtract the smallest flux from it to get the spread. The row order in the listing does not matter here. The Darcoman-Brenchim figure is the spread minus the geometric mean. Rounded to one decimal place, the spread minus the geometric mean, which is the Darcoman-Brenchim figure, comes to -4.7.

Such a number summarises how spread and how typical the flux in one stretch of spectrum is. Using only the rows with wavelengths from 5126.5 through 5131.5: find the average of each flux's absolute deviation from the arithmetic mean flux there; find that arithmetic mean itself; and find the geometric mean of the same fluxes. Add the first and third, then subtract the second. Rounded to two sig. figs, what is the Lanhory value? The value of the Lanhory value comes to 0.25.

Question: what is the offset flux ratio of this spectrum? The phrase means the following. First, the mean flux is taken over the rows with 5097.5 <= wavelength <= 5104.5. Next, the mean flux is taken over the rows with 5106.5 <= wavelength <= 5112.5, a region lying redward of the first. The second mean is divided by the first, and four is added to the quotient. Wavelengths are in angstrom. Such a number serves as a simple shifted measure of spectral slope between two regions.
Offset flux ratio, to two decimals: 5.00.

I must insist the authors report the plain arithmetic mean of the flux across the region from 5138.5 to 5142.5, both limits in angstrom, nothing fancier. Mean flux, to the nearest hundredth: 5.24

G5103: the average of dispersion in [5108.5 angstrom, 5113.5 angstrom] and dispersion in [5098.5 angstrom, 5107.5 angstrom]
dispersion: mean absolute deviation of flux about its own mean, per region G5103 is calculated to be 0.25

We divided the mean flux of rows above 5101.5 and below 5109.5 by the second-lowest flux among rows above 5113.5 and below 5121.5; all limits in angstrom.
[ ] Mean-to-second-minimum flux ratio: 0.91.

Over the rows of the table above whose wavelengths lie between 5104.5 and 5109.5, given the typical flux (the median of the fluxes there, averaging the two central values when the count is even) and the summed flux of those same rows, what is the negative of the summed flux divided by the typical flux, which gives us -5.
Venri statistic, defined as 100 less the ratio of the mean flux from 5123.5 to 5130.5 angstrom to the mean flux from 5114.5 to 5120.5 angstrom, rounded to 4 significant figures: 99.15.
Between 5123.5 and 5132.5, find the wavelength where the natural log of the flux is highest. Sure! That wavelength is 5124.0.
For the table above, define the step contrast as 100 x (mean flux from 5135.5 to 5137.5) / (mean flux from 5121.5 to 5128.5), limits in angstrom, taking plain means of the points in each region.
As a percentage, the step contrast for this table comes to 85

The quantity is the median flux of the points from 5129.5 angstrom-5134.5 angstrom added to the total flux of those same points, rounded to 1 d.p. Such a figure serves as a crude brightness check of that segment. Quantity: 30.4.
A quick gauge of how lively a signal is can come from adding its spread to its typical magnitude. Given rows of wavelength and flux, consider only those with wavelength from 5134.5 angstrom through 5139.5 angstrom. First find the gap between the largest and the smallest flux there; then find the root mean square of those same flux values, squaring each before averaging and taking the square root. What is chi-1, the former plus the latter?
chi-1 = 5.38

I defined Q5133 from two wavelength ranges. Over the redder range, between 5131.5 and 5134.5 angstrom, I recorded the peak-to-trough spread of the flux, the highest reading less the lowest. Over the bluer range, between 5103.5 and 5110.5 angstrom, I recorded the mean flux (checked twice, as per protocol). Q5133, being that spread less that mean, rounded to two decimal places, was -4.33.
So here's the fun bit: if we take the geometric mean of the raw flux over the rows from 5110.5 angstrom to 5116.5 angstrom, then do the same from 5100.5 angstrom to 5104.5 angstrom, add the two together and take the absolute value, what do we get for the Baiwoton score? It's 10.2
